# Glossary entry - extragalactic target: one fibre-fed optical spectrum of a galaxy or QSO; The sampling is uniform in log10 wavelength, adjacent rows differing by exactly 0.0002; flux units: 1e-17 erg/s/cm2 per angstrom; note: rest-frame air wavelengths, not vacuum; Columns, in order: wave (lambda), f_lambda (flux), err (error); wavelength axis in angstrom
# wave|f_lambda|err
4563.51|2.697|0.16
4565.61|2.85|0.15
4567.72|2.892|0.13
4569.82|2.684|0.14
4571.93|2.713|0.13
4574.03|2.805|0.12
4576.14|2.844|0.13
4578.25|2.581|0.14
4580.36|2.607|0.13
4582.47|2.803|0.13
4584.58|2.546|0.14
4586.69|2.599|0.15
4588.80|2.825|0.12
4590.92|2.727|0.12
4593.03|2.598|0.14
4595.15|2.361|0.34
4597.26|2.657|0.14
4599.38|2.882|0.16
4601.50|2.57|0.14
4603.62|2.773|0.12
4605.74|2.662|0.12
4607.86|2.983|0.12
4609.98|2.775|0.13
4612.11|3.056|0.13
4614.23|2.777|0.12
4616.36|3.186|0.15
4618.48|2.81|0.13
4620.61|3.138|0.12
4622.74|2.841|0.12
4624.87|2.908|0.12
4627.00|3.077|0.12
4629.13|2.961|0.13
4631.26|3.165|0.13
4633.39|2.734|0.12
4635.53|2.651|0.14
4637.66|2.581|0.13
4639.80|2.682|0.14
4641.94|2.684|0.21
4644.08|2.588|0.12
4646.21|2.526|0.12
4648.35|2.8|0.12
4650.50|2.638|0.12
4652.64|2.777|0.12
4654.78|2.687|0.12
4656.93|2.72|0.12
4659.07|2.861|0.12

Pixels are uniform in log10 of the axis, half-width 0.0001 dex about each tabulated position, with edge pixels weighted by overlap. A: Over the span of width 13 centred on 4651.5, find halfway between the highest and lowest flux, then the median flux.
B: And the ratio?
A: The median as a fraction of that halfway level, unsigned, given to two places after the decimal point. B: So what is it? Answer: 1.02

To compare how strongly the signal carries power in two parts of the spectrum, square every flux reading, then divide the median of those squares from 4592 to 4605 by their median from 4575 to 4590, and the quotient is 1.02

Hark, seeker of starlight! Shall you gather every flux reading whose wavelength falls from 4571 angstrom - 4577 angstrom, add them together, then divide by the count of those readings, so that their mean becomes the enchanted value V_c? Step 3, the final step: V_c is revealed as 2.79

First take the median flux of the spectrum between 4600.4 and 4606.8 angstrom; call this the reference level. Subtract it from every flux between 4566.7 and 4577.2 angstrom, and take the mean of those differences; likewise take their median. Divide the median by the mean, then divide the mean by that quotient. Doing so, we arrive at 0.11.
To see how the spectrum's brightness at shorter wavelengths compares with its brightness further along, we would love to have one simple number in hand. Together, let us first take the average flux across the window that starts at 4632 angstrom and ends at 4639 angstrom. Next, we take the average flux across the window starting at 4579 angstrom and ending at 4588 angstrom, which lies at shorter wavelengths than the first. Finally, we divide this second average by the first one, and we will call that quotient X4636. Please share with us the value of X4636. 0.99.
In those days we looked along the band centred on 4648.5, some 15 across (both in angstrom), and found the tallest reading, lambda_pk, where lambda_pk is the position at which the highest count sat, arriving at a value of 4648.35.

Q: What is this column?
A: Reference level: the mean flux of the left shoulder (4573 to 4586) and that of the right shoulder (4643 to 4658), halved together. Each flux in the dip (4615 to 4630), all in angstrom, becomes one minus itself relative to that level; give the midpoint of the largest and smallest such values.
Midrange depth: -0.116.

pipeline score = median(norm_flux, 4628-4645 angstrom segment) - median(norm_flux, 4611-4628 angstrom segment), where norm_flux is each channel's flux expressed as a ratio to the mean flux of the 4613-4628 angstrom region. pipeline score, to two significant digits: -0.10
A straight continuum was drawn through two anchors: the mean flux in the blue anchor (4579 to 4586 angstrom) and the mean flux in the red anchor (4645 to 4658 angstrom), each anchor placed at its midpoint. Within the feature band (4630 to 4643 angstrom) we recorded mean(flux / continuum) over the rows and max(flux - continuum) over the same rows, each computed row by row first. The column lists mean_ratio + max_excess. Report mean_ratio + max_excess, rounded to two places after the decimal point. 1.51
